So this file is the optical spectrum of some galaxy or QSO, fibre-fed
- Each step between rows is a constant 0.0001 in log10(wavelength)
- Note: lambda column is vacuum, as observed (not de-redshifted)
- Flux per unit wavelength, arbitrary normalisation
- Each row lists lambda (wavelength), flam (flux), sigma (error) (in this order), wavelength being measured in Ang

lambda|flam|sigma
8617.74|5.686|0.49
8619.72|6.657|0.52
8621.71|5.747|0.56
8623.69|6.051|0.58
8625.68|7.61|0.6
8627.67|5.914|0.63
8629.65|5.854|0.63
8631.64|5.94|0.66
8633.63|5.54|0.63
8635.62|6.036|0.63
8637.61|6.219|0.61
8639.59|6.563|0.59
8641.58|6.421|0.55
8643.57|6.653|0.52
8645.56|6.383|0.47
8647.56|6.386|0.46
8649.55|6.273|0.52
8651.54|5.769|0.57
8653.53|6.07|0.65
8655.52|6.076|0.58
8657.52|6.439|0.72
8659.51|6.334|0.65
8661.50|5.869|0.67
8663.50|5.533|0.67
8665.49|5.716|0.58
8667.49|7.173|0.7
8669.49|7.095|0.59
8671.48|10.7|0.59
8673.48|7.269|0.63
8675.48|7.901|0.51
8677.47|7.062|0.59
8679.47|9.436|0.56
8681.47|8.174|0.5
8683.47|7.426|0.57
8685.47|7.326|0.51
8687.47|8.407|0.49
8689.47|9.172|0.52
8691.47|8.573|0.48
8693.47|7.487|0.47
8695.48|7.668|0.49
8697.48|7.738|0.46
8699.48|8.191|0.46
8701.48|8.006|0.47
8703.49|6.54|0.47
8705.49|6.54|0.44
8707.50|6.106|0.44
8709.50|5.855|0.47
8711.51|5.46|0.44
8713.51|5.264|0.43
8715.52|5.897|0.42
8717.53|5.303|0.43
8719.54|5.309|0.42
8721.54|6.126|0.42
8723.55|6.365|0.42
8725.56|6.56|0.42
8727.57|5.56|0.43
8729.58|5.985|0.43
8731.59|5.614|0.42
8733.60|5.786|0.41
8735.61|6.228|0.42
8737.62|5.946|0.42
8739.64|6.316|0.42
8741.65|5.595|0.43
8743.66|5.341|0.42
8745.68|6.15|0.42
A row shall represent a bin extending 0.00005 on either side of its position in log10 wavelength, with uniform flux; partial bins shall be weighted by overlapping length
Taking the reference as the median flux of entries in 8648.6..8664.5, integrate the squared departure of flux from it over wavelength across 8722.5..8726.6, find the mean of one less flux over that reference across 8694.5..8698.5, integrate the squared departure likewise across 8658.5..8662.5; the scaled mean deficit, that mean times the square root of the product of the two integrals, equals -0.10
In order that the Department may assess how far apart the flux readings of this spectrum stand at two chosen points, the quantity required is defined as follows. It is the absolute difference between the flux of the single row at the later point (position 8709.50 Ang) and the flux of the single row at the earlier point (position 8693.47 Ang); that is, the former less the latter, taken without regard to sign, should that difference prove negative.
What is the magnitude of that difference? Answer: 1.63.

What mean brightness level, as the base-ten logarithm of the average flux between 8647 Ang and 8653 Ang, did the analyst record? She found 0.79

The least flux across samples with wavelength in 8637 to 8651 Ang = 6.219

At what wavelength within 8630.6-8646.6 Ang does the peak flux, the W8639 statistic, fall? 8643.57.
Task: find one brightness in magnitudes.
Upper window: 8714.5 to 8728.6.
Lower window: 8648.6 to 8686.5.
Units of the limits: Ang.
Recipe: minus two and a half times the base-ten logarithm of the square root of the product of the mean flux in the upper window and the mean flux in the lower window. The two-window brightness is -2.02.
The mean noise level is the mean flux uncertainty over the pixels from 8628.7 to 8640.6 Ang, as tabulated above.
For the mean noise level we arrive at 0.625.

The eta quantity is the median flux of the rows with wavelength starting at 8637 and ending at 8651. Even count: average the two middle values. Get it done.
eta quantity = 6.4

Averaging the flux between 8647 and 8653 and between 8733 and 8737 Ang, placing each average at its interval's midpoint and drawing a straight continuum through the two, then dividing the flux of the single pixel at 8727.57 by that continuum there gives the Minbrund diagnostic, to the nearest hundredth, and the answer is 0.92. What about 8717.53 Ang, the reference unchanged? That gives 0.88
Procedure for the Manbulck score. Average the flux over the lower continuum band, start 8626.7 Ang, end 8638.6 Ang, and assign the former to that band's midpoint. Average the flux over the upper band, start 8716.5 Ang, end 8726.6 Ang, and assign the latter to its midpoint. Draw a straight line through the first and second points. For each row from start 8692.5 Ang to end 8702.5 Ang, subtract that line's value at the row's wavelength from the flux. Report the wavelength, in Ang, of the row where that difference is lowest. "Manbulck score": 8693.47 Ang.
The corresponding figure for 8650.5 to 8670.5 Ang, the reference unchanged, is 8663.50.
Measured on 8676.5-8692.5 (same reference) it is 8677.47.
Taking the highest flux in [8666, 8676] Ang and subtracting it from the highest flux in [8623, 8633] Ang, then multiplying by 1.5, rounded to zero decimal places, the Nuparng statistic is -5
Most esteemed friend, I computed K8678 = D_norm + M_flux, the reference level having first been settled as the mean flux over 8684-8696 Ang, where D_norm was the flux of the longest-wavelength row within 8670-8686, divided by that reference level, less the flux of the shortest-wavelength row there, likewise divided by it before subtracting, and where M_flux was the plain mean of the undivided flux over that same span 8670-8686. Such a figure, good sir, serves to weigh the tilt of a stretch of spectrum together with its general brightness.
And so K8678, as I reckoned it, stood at 7.7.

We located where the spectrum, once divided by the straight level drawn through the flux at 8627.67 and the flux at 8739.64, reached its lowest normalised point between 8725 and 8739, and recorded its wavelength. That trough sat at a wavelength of 8727.57 Ang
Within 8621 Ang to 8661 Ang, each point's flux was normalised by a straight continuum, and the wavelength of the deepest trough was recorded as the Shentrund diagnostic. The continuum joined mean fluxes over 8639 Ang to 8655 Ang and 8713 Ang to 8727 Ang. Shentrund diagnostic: 8633.63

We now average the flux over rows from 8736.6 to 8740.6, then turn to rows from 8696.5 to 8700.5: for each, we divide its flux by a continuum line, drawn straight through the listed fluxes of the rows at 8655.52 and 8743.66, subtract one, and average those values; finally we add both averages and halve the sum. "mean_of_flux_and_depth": 3.26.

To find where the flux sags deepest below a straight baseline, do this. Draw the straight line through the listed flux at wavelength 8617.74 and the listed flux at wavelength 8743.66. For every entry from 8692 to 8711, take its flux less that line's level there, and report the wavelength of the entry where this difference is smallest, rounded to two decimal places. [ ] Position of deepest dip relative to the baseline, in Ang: 8709.50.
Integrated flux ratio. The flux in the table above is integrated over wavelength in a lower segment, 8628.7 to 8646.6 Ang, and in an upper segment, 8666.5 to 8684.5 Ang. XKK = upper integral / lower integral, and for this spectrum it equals 1.3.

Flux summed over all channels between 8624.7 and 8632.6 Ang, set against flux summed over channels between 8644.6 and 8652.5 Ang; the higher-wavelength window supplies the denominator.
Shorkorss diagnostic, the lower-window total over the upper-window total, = 1.02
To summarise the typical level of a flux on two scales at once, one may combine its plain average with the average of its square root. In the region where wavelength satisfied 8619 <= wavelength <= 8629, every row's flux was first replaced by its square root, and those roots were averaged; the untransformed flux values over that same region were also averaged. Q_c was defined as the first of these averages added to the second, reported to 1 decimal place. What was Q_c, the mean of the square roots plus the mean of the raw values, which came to 8.9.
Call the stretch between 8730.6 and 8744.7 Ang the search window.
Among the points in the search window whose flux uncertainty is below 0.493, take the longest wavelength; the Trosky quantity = 8743.66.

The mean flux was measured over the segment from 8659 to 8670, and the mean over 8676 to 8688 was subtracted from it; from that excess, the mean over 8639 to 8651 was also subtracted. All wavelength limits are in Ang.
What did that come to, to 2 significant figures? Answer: -8.1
